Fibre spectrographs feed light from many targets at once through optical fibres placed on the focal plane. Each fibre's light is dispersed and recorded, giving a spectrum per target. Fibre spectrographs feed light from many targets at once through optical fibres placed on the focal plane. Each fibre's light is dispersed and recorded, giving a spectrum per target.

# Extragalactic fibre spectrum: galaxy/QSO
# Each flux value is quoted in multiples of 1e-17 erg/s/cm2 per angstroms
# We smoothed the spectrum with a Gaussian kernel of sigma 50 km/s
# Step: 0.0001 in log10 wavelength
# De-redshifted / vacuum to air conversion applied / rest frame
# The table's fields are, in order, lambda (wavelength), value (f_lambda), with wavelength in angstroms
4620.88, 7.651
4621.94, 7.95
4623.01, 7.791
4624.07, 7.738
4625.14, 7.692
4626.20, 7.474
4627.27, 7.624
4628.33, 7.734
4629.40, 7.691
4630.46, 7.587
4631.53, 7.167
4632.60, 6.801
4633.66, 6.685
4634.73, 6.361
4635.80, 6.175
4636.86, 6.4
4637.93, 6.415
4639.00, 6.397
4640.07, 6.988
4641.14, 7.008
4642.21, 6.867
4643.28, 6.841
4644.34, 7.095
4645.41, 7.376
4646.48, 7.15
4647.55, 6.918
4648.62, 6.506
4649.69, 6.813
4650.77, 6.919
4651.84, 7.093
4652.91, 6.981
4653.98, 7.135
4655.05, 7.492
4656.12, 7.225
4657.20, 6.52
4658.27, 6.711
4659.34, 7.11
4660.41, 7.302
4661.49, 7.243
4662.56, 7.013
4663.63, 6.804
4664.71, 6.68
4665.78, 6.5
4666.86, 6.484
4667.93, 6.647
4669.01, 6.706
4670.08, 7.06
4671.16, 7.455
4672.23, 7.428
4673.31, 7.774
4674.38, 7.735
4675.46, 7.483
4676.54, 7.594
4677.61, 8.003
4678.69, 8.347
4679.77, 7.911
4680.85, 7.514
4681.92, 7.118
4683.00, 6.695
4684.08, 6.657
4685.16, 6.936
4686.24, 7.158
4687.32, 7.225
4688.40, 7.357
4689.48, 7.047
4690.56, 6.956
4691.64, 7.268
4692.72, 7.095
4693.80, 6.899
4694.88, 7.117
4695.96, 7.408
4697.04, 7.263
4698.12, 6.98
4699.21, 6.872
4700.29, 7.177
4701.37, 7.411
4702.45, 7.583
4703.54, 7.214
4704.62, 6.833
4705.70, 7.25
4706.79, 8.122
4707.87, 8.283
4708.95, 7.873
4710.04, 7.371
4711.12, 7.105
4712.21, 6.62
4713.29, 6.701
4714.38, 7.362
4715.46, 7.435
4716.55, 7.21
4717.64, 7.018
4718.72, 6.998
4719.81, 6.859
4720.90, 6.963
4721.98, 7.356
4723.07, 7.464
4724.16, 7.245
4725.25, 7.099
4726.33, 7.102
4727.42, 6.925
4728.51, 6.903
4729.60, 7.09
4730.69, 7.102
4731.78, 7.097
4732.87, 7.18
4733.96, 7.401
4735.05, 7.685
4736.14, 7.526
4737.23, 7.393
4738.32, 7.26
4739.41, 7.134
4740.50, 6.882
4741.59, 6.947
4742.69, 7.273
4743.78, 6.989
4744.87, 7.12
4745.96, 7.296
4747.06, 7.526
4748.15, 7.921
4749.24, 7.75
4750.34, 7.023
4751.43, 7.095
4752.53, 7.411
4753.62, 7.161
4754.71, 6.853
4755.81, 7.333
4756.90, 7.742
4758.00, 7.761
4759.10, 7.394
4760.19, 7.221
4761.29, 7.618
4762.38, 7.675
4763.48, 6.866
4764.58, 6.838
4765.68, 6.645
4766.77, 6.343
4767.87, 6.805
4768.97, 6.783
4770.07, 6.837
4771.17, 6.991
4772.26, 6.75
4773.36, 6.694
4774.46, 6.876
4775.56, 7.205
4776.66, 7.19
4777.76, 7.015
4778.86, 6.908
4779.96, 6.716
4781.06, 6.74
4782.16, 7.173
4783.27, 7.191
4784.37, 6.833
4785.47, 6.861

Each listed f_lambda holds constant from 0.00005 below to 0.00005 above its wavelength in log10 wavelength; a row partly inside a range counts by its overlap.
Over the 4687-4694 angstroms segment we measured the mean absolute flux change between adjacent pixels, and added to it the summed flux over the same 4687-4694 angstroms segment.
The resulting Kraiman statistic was 50.0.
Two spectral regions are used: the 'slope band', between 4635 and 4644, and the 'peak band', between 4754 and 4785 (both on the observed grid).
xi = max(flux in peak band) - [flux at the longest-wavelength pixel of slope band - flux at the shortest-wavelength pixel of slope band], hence 7.1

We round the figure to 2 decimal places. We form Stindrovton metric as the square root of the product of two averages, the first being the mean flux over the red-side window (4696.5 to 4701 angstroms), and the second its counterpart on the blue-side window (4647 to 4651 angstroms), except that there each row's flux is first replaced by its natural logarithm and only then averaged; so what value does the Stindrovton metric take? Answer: 3.68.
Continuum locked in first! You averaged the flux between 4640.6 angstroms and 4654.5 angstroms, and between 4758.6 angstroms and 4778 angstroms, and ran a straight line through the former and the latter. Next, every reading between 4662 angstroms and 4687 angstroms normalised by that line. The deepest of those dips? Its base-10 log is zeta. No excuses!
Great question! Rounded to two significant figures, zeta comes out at -0.032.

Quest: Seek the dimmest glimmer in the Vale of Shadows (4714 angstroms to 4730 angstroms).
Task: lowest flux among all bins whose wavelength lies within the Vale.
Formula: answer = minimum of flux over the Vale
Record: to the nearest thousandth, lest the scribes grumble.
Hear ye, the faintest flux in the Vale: 6.859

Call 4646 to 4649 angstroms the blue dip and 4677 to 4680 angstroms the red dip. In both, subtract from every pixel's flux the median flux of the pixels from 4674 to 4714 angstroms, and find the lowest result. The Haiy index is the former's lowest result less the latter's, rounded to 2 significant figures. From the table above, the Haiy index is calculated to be -1.4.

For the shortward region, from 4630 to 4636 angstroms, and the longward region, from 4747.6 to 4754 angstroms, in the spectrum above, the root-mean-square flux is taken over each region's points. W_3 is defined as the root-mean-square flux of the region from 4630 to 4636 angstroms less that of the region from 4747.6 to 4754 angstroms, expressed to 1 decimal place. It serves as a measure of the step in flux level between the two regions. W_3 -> -0.6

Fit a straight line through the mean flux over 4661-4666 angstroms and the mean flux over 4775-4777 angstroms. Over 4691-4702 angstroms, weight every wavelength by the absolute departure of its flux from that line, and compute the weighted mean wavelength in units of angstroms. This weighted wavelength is 4696.8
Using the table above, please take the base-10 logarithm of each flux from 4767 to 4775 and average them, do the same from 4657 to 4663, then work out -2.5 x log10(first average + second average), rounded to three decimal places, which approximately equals -0.562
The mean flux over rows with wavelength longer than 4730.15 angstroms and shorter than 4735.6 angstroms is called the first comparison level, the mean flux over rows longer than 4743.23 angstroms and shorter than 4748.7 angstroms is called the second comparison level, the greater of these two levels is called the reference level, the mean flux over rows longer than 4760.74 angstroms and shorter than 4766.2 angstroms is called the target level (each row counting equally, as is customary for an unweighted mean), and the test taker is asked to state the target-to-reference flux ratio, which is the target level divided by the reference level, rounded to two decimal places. 0.97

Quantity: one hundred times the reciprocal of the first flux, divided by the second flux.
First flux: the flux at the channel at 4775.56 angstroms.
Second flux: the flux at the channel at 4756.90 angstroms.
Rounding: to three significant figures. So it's 1.79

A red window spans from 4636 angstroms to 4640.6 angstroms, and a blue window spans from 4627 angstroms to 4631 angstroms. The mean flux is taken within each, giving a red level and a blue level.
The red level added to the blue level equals 14.2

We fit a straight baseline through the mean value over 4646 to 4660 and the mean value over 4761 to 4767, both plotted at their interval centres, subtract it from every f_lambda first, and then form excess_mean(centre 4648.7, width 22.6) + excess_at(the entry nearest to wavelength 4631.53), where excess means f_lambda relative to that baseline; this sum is 0.2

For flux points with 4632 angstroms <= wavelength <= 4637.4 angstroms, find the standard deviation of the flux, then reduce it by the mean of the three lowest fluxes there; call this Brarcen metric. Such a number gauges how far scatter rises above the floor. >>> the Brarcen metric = -6.1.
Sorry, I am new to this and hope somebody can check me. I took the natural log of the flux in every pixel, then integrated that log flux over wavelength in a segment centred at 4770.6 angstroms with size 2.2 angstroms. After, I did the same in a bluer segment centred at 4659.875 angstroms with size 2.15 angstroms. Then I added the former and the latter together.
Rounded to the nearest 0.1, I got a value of 8.5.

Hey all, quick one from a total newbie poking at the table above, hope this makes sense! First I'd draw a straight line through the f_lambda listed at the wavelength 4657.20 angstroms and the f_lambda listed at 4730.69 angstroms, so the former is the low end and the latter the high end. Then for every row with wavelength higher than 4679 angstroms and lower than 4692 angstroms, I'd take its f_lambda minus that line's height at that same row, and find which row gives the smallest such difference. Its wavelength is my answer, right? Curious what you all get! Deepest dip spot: 4684.08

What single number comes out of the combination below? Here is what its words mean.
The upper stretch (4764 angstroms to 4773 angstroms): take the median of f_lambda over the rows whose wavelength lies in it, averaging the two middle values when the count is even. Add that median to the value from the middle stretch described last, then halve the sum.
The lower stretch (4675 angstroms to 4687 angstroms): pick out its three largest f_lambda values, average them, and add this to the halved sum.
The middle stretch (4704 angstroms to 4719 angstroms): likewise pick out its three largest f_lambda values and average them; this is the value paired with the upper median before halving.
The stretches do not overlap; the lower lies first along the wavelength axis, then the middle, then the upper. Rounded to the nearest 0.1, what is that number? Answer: 15.5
